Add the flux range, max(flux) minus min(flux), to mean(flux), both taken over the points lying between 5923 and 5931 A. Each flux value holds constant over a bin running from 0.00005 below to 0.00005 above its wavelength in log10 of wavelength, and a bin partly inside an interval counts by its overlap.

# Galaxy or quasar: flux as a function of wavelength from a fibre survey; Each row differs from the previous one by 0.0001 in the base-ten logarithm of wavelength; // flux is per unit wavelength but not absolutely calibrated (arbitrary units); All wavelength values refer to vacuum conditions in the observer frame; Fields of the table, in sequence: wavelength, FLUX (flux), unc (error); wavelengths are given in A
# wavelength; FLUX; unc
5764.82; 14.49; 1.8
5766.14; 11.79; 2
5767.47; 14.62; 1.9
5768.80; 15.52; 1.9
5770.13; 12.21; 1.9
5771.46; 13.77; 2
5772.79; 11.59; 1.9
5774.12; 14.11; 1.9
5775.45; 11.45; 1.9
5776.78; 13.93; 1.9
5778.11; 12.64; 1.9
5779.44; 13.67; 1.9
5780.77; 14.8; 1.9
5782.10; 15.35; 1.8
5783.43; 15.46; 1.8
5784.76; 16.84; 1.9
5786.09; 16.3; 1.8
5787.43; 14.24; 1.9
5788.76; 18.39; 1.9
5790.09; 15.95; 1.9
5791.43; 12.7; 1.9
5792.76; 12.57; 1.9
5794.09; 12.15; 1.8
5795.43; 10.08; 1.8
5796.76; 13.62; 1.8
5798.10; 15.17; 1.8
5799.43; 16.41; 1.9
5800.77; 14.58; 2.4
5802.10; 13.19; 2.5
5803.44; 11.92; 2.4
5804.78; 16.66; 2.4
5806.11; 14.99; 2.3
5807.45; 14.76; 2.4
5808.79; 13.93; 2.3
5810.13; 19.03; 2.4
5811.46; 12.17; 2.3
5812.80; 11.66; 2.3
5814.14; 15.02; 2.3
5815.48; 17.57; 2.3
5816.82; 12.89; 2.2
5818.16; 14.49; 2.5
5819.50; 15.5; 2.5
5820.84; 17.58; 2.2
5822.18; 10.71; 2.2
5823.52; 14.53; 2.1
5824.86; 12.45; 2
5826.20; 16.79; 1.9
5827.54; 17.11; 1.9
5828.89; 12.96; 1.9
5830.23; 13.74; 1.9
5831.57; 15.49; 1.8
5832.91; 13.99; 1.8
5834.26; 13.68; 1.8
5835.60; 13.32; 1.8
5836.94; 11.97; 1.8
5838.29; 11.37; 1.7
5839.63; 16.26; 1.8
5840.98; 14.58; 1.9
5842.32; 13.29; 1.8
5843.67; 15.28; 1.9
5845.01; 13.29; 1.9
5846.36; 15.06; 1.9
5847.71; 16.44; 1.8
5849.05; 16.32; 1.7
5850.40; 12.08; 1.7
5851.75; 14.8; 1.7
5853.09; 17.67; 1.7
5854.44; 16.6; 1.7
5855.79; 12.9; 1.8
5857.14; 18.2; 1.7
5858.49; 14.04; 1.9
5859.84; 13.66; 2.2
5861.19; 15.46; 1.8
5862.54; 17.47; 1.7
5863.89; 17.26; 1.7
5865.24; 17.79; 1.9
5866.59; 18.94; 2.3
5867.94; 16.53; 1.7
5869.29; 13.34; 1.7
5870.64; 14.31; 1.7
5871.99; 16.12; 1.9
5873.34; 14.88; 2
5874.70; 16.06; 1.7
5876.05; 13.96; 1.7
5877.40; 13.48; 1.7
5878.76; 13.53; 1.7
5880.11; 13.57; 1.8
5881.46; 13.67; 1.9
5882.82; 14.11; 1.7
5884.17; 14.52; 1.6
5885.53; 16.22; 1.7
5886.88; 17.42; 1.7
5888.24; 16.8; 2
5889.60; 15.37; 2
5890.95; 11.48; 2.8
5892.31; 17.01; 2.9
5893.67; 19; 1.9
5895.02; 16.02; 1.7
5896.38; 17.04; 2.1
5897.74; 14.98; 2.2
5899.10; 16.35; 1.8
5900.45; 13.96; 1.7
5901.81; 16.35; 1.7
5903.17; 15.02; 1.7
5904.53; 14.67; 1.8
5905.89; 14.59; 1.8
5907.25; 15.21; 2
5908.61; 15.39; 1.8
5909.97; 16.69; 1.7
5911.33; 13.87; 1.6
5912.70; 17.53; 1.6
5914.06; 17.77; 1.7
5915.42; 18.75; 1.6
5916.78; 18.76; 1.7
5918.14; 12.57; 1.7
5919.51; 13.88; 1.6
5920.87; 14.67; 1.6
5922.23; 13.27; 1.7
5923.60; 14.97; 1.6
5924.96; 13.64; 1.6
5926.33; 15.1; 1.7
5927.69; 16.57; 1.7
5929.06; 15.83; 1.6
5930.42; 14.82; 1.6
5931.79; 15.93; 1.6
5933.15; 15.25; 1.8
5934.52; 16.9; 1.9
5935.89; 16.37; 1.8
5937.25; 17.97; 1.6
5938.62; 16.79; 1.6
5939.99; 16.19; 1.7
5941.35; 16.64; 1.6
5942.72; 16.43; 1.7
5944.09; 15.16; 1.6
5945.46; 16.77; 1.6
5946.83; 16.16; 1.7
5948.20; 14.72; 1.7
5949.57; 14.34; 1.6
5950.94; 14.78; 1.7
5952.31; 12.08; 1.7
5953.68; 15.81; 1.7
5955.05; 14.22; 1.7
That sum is 18.1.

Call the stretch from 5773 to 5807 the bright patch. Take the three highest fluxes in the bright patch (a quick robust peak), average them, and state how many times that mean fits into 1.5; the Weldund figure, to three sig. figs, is 0.0867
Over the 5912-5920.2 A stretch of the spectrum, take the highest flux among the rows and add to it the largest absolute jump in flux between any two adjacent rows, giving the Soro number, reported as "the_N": 25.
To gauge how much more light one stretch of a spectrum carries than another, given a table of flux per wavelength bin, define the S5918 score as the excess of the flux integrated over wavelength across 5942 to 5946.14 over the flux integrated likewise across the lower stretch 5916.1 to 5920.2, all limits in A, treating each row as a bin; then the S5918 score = 5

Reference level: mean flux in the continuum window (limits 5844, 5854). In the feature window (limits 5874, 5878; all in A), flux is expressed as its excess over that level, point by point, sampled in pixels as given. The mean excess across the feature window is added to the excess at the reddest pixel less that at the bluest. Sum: -3.2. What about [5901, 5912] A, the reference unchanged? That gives -2.4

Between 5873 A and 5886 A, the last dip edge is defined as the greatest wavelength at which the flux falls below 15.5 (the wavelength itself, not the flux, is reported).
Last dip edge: 5884.17 A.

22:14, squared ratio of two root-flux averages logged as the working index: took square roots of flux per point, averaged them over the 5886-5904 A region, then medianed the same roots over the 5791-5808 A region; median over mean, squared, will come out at 0.86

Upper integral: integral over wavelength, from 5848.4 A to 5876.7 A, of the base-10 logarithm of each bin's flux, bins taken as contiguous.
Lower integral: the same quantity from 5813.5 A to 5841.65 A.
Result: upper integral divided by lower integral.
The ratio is 1.04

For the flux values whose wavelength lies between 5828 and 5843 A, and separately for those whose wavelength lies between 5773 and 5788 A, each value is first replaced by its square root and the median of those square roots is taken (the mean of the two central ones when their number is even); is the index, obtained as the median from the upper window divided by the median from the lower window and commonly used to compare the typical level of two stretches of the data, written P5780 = 0.98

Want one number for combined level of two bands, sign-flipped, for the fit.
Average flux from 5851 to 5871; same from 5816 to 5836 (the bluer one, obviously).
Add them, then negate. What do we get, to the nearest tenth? -30.3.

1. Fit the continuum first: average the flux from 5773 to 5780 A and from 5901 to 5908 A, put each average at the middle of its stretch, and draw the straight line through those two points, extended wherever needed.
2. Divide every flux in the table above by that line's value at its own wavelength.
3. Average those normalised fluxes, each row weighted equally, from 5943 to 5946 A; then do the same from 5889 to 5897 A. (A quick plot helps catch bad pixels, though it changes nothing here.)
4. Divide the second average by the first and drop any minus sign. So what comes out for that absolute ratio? 1.06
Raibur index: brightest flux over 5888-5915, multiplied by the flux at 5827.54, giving 325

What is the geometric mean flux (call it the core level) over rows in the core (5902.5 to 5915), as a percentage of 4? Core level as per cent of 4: 390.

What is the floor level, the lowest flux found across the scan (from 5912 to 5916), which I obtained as 17.53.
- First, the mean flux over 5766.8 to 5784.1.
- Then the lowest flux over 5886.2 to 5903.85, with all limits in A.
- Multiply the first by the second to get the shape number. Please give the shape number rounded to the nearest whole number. 158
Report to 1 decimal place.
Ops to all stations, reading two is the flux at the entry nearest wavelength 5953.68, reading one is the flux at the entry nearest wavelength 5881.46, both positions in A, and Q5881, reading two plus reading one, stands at 29.5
